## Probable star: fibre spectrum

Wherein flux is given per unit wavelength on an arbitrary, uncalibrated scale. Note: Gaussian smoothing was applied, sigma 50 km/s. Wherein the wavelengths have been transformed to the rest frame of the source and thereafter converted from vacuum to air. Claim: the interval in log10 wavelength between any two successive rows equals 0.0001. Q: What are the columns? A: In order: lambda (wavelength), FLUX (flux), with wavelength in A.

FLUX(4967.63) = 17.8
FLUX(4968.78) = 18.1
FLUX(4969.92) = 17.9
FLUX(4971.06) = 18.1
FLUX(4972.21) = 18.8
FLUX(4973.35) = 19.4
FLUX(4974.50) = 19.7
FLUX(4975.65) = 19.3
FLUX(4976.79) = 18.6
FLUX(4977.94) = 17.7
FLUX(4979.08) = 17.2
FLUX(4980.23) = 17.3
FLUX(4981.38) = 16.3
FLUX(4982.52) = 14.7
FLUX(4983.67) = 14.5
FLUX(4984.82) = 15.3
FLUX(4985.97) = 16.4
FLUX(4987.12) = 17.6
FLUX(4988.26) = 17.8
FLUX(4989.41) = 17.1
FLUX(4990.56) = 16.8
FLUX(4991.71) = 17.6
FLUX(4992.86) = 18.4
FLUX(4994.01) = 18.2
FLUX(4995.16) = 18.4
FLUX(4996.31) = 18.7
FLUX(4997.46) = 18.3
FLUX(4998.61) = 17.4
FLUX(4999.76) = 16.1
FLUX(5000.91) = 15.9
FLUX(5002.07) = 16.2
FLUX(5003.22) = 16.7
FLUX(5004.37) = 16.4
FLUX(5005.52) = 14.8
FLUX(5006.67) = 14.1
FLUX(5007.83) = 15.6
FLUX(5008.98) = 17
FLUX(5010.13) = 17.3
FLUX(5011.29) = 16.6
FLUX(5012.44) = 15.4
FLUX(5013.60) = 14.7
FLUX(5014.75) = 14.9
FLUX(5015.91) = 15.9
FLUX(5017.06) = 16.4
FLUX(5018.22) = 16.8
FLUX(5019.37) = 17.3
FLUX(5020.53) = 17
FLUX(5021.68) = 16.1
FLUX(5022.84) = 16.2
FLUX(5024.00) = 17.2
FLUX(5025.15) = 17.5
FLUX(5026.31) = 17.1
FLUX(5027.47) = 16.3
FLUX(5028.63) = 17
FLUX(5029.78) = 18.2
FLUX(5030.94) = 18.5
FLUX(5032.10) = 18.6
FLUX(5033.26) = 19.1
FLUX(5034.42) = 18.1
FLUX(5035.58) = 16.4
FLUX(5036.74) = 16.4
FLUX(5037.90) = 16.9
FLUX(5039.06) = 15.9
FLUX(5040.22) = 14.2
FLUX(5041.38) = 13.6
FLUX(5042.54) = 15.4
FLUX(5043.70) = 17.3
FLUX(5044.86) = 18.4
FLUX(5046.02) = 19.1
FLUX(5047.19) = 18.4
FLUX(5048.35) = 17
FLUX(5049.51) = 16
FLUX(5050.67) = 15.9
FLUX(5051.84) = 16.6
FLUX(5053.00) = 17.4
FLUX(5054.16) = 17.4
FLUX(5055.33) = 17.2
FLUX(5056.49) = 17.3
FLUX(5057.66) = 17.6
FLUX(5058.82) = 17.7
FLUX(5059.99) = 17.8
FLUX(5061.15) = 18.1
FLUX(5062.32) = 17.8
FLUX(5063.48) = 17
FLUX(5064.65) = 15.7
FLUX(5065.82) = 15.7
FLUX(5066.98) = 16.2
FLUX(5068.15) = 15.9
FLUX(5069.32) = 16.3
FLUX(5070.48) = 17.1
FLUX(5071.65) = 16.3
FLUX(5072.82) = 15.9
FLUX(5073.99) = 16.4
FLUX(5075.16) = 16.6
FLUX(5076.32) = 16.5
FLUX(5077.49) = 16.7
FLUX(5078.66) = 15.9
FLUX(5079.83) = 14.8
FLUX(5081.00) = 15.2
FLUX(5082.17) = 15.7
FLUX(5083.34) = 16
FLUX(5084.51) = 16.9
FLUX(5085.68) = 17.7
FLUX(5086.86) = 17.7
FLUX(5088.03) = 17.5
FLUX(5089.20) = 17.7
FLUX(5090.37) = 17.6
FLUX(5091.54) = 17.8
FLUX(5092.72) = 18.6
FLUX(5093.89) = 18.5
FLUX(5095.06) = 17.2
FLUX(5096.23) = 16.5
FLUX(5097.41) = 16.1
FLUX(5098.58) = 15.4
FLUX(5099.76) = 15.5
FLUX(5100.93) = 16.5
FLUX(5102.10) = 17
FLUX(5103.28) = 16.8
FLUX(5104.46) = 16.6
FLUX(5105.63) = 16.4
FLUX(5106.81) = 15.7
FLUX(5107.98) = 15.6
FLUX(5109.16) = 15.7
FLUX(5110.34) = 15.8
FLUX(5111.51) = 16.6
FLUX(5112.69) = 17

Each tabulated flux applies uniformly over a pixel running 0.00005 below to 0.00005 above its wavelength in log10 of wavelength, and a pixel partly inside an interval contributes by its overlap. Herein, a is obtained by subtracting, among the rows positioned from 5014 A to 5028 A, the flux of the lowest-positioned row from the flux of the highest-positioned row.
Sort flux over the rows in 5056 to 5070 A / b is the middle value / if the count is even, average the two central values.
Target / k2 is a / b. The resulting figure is 0.082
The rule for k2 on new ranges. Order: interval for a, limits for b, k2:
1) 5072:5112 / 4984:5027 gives 0.042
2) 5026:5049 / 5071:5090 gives -0.006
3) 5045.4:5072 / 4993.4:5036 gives -0.167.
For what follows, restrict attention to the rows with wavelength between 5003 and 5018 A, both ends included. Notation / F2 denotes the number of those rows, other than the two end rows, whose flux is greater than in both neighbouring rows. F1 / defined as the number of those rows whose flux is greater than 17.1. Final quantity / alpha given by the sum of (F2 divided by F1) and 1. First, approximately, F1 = 1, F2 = 1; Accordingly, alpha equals 2.00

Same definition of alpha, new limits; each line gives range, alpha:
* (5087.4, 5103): 1.29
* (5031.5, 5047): 1.33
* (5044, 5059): 1.11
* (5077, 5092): 1.17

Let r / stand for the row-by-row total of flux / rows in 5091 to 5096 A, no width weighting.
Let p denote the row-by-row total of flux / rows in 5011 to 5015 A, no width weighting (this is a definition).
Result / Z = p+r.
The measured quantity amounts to 134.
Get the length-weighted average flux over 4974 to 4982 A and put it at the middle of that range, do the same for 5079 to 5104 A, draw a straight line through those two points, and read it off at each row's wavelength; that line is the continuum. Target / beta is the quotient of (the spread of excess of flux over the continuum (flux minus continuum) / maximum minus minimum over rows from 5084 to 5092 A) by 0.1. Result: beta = 10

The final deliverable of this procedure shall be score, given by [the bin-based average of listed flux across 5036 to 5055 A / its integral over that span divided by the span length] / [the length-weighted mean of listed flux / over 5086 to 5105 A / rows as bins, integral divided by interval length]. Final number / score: 0.97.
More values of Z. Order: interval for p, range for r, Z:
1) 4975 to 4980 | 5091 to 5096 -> 145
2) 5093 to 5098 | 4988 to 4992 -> 138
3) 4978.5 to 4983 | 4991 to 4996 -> 138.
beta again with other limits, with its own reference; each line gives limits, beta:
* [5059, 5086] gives 31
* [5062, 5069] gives 21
